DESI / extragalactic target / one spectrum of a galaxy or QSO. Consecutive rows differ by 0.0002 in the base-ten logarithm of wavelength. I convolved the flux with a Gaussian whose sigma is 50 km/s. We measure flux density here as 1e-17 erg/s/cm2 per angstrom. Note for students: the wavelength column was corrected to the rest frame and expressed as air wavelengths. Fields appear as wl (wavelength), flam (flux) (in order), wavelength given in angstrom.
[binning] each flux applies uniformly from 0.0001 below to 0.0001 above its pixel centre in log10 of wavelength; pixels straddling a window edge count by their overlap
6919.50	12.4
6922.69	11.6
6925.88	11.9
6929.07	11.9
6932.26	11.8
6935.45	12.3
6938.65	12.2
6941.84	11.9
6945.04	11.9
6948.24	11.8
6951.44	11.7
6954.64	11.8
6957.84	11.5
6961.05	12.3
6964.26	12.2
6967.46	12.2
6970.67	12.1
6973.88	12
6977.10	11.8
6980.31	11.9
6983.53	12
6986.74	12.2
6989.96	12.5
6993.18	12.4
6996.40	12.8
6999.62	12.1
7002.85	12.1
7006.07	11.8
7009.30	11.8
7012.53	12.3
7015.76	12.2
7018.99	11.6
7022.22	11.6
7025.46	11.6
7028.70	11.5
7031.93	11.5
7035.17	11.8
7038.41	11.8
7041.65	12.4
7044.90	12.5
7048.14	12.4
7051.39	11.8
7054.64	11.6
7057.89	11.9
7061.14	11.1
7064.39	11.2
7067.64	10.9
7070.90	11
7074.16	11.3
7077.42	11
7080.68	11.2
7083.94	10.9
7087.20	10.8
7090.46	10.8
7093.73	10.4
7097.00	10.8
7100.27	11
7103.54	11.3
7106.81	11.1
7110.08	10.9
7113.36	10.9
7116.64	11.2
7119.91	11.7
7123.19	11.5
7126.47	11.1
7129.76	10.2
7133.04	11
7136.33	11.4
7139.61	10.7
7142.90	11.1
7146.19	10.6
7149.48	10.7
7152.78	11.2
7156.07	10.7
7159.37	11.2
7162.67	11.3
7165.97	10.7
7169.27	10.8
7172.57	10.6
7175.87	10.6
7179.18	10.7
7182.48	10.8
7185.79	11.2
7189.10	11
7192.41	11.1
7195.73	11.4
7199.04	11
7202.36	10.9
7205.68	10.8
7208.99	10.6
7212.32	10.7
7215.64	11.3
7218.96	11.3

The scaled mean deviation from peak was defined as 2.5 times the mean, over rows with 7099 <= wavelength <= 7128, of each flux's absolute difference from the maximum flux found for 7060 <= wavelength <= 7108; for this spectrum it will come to 0.6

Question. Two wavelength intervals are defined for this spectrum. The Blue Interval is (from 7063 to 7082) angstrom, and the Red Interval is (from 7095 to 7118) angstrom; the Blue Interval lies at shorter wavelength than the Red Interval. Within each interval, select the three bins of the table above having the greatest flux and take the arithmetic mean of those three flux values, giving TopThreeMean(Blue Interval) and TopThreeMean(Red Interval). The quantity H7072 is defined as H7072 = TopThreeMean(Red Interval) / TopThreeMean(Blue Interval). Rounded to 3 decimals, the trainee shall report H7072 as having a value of 0.997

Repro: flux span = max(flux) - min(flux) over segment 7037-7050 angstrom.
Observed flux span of 0.7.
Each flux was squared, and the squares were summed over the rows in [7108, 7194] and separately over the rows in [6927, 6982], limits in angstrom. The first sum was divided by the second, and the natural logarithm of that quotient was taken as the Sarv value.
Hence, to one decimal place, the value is 0.3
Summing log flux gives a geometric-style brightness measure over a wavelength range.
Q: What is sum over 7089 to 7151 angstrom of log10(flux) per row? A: 20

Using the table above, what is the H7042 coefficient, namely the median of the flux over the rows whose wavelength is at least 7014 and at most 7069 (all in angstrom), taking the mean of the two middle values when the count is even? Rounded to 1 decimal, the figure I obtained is 11.6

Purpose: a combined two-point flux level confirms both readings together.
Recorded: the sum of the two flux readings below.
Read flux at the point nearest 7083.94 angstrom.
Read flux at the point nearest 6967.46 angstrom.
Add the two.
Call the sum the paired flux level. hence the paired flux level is 23.1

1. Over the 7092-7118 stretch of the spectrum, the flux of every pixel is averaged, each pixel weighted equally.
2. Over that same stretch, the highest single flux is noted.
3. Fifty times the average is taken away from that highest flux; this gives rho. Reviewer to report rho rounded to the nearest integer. -536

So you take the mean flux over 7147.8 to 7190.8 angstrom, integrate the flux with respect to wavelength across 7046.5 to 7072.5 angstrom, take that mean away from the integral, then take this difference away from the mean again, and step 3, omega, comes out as -277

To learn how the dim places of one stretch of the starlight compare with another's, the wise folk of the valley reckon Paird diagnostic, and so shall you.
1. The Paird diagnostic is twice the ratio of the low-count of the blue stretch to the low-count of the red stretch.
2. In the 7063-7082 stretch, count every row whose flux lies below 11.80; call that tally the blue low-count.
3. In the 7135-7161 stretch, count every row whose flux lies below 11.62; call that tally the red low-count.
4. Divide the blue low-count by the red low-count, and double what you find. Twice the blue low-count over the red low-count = 1.50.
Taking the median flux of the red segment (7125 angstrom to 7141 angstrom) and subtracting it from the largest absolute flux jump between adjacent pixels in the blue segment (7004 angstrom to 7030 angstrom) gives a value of -10.4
